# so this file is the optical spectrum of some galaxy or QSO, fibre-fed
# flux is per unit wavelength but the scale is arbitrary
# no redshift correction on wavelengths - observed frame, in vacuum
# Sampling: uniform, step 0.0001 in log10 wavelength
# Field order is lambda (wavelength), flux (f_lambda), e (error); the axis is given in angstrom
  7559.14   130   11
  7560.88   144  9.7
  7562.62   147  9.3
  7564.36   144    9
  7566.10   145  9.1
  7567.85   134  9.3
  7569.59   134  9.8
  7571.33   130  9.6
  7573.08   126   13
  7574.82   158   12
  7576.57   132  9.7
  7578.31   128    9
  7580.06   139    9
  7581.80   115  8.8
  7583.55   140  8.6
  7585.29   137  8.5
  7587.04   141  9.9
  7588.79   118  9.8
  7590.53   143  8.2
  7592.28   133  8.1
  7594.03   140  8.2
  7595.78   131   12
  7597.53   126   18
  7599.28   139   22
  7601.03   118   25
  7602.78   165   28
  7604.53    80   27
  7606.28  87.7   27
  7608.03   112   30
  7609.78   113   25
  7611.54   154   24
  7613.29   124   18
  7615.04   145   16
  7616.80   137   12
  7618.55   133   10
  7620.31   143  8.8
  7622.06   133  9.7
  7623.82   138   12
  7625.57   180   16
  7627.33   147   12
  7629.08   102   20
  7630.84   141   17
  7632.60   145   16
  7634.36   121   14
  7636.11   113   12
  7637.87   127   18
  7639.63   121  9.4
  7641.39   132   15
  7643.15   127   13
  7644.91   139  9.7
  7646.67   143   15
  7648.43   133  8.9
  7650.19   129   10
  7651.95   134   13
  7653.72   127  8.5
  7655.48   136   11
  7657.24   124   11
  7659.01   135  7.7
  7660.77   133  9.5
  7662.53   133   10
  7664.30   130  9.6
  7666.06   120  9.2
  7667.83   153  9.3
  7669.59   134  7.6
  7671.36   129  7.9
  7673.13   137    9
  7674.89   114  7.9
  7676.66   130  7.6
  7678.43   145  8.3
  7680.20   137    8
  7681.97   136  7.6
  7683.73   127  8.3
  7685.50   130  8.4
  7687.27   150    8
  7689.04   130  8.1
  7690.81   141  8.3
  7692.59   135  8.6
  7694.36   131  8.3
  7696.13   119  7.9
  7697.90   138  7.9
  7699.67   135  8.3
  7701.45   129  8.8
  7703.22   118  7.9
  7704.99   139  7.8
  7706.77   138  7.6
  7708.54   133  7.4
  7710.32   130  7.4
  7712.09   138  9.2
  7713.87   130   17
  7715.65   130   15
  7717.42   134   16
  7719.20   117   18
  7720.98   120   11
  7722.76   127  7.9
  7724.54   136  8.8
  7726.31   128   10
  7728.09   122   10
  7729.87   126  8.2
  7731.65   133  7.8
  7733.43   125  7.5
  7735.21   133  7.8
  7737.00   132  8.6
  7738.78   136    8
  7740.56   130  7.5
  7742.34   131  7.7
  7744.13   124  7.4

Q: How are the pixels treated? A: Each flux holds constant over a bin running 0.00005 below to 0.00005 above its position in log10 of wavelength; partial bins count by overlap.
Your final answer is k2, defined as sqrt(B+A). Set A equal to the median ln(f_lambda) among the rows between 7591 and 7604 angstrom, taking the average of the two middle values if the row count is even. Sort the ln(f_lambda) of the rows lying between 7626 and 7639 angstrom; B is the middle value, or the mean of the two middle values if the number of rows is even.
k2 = 3.12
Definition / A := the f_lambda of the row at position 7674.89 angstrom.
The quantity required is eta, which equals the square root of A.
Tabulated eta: 10.7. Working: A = 114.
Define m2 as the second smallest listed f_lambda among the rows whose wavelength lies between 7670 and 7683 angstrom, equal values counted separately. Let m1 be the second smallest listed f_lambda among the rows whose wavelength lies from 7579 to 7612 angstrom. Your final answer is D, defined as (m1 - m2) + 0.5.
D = -41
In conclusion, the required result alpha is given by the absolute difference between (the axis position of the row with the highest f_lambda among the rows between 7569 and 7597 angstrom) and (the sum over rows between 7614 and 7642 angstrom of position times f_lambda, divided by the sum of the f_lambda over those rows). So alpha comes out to 53.0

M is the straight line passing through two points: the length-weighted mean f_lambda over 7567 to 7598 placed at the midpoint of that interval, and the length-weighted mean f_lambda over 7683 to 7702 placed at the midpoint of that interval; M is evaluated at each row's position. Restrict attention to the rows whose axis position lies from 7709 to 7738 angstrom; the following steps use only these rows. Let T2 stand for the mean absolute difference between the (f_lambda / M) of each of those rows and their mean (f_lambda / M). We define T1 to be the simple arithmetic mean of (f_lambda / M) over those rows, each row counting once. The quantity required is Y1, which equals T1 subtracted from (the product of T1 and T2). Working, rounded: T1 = 0.968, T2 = 0.034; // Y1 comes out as -0.934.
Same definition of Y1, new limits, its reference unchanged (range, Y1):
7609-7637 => -0.911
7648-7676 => -0.942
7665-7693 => -0.950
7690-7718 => -0.957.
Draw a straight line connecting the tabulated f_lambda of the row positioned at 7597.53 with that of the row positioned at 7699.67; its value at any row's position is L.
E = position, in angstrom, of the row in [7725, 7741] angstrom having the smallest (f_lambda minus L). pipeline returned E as 7728.09 angstrom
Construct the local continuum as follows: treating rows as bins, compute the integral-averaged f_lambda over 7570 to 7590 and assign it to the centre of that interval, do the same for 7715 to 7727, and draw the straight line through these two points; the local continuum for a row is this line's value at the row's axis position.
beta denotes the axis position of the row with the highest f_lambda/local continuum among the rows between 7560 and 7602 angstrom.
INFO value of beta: 7574.82 angstrom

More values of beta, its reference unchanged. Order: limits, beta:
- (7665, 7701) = 7667.83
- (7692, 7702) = 7697.90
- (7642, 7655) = 7646.67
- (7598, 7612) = 7602.78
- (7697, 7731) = 7704.99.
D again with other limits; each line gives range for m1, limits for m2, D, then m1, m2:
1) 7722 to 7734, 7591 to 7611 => 38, 125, 87.7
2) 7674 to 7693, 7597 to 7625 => 40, 127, 87.7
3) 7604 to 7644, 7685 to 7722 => -30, 87.7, 118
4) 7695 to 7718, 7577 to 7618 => 32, 119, 87.7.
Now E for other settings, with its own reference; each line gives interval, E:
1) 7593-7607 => 7604.53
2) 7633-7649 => 7636.11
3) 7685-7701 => 7696.13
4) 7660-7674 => 7666.06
